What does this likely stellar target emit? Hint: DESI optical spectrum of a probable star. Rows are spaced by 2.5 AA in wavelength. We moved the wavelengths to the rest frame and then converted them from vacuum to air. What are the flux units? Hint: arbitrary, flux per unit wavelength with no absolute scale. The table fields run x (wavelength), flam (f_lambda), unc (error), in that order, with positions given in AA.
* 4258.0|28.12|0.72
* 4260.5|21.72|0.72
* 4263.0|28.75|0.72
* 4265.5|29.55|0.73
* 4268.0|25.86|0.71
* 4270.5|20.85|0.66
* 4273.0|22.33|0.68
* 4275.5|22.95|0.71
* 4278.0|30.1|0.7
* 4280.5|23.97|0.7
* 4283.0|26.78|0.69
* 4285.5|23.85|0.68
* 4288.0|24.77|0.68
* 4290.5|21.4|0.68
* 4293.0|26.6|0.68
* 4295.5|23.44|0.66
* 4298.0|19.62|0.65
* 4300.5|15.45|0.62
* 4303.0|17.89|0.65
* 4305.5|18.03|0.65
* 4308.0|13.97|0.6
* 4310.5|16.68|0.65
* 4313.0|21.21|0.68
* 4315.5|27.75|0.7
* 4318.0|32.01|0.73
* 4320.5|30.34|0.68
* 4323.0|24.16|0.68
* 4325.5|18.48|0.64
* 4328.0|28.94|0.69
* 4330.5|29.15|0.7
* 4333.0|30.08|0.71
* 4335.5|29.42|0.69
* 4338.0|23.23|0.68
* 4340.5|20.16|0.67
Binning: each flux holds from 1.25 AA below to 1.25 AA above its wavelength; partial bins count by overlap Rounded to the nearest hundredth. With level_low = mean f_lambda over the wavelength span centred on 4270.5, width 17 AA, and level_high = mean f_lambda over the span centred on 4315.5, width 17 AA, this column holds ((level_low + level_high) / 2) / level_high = 1.04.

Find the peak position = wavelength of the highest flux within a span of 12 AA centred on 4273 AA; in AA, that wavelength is 4278.0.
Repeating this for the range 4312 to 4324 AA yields 4318.0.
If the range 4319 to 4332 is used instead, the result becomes 4320.5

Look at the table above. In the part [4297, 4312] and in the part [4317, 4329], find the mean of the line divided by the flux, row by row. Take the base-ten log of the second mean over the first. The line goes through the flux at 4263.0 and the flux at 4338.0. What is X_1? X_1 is -0.21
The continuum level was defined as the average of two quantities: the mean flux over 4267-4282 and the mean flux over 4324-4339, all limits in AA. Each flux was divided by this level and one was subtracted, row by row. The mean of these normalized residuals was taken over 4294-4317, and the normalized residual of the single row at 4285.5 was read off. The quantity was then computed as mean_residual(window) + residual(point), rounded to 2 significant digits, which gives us -0.30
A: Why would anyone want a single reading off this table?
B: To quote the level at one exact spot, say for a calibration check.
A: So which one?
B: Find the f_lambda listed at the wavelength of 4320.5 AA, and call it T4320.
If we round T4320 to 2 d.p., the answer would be 30.34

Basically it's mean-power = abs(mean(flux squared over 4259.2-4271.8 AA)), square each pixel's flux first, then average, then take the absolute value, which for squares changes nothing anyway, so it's 655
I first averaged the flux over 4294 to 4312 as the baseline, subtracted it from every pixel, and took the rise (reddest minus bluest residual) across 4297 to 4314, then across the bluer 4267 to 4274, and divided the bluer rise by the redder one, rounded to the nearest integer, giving -2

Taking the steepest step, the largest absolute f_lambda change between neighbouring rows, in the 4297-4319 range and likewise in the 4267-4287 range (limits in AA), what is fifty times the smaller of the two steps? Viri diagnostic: 327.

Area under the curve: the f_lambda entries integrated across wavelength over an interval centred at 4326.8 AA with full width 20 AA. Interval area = 556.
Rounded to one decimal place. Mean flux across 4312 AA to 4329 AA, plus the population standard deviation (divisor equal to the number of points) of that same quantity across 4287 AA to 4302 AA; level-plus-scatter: 29.8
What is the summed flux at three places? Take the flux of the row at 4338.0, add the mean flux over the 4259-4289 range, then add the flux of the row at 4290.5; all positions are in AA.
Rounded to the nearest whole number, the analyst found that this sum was 70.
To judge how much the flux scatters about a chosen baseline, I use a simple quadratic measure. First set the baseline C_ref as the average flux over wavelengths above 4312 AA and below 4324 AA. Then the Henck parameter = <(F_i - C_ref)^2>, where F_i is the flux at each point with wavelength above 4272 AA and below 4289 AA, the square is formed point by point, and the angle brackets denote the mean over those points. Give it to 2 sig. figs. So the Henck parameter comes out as 11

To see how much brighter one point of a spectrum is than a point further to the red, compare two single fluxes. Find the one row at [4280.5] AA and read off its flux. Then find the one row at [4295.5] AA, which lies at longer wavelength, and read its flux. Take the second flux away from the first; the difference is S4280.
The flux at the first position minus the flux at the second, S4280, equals 1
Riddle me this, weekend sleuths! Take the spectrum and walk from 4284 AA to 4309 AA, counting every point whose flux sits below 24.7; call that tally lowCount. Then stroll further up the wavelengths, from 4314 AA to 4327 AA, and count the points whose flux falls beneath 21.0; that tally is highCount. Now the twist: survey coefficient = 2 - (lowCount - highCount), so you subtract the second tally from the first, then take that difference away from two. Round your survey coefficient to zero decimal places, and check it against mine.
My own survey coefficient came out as -5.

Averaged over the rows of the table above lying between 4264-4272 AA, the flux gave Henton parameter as 25.4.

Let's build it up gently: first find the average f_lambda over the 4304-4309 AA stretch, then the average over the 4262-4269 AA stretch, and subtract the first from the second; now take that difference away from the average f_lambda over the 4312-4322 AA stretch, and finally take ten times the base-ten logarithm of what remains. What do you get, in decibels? 12.0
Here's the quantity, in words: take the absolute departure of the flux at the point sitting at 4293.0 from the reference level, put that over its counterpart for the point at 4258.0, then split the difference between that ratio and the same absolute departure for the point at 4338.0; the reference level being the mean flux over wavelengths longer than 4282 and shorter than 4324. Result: 0.7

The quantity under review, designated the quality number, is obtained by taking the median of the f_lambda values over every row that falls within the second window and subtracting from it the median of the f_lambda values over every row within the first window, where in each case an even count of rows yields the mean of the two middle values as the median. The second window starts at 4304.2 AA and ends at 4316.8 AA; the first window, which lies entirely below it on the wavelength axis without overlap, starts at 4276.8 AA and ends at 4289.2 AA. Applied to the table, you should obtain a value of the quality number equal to -7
